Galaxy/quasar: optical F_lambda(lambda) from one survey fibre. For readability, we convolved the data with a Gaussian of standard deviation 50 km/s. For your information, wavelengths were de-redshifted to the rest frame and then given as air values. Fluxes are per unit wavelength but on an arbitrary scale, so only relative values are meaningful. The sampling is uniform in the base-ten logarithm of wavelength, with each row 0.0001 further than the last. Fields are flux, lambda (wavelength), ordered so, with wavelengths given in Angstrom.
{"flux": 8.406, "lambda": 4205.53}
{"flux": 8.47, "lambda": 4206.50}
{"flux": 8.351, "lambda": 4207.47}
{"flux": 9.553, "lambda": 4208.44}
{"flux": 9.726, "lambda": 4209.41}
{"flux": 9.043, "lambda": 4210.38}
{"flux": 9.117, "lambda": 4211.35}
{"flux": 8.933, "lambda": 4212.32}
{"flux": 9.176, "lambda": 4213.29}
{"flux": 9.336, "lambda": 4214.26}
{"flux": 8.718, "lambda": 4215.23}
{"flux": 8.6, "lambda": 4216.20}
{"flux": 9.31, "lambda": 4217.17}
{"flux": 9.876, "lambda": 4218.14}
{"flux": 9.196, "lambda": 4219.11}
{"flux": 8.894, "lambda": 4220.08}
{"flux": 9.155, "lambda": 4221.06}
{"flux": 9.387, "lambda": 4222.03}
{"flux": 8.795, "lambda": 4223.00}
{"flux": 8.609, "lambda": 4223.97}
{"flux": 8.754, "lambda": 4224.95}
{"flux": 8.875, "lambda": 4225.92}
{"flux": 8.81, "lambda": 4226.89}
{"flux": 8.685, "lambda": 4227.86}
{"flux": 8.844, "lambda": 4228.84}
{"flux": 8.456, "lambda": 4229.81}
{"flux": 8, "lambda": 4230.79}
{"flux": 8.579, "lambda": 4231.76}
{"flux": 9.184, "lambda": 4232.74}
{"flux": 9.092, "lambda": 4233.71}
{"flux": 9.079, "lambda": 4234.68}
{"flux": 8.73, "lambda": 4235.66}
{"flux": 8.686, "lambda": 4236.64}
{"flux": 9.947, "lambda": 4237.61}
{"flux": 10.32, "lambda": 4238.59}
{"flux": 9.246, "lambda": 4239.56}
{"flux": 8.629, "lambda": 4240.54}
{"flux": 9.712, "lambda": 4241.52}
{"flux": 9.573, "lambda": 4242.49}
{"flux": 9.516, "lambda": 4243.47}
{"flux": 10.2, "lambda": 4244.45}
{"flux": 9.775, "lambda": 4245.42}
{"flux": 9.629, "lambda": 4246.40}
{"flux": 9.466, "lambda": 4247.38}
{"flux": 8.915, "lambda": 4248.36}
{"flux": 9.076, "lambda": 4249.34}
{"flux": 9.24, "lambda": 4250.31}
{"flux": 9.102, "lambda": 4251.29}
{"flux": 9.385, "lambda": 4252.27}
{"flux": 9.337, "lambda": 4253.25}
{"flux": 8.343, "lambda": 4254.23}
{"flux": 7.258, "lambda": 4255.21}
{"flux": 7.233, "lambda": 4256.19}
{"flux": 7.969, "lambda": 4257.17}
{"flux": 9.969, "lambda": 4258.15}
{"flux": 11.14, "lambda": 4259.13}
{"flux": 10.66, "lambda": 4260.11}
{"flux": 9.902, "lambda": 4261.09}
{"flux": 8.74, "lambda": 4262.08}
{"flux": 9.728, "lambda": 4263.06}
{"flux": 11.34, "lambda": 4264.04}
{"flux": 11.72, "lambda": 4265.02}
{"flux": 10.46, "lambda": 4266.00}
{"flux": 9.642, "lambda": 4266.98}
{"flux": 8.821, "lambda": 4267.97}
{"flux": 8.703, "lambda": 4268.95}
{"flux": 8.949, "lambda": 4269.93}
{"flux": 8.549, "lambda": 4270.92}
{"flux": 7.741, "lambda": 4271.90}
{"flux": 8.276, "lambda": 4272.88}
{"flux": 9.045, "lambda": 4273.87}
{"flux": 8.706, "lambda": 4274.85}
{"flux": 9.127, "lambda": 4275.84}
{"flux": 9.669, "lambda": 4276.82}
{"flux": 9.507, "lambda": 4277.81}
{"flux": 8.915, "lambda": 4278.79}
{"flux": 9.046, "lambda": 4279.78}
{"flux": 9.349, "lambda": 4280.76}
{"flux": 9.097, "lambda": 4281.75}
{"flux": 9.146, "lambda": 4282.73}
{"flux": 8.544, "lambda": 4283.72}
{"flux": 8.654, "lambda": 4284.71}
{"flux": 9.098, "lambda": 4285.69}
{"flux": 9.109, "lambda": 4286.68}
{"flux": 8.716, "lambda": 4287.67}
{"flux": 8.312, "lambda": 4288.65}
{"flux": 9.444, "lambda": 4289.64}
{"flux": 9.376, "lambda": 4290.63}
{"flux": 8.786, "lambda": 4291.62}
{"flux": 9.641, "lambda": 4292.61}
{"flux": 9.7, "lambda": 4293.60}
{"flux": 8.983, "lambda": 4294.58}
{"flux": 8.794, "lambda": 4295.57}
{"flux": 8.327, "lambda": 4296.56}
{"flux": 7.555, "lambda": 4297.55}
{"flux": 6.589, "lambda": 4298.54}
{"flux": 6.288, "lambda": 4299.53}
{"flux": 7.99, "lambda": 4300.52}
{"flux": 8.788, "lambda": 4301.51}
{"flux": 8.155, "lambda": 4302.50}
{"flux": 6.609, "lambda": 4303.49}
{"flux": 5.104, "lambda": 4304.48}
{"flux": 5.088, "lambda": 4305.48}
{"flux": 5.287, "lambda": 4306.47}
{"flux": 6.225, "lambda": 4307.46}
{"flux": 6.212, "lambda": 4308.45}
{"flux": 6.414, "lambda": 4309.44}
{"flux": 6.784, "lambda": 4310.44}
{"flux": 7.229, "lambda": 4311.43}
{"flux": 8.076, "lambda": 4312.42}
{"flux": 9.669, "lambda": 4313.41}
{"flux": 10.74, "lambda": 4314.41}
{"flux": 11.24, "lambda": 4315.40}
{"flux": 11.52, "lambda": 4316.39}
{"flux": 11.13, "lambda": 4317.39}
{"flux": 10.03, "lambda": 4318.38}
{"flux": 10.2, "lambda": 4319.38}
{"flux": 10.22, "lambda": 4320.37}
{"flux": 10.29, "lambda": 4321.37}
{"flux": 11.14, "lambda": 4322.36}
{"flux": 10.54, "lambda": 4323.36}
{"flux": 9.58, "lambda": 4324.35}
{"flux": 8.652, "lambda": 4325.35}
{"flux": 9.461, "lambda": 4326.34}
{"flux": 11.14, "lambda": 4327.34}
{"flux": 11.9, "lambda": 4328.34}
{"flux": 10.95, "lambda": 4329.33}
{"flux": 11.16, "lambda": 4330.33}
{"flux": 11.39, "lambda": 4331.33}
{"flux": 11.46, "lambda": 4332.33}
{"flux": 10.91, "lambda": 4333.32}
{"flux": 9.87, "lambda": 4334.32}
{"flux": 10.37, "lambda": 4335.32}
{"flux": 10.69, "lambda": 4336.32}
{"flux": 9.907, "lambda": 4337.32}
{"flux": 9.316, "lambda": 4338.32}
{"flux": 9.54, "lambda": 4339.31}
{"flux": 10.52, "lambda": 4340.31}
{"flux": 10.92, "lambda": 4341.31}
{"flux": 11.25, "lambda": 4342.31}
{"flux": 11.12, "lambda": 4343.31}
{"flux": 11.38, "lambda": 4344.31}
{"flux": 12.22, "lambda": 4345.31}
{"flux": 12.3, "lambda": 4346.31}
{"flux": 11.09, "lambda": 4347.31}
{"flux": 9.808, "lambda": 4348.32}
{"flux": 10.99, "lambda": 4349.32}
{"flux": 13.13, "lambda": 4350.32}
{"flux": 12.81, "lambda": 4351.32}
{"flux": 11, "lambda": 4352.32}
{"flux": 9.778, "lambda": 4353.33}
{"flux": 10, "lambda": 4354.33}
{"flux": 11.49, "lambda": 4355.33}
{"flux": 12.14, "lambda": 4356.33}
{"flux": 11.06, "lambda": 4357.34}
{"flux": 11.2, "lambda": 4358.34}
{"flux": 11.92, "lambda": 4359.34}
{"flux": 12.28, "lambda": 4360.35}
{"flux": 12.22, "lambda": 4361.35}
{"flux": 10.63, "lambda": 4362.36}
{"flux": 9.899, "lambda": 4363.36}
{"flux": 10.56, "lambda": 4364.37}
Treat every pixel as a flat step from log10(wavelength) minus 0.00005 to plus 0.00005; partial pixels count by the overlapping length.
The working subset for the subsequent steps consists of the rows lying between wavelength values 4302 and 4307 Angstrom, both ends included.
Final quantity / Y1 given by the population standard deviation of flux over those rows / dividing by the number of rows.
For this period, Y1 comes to 1.20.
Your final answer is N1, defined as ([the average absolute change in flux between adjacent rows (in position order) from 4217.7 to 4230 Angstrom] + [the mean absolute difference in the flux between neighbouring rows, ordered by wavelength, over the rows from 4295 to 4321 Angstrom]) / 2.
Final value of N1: 0.47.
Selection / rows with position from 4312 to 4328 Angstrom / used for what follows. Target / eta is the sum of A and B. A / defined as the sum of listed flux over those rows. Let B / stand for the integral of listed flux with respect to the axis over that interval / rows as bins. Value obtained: 328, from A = 164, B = 164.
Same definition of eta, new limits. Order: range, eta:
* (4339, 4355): 356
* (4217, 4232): 276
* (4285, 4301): 273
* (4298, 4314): 221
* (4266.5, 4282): 282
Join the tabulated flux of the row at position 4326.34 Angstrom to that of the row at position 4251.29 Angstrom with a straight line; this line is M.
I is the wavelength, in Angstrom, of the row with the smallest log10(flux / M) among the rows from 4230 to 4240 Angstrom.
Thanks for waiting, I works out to 4230.79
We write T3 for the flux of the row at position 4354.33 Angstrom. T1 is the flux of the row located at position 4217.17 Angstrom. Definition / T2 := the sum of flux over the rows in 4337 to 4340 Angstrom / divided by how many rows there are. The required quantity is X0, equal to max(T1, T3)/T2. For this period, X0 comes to 1.04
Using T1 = 9.31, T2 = 9.6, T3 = 10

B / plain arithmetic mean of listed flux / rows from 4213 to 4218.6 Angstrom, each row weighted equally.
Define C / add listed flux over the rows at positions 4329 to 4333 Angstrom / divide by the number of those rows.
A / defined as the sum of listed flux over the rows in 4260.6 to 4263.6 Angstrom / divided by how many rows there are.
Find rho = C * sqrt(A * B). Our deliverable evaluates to 105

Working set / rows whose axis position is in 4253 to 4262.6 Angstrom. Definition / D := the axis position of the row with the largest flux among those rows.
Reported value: 4259.13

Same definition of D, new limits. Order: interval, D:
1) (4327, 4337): 4328.34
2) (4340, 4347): 4346.31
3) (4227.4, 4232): 4228.84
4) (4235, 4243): 4238.59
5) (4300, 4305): 4301.51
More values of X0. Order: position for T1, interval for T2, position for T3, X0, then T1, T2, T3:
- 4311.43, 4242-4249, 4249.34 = 0.95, 7.229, 9.6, 9.076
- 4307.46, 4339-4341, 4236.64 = 0.87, 6.225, 10.0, 8.686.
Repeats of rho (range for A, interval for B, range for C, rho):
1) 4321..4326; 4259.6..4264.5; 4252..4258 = 83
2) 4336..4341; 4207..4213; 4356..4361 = 112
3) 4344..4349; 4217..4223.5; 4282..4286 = 91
